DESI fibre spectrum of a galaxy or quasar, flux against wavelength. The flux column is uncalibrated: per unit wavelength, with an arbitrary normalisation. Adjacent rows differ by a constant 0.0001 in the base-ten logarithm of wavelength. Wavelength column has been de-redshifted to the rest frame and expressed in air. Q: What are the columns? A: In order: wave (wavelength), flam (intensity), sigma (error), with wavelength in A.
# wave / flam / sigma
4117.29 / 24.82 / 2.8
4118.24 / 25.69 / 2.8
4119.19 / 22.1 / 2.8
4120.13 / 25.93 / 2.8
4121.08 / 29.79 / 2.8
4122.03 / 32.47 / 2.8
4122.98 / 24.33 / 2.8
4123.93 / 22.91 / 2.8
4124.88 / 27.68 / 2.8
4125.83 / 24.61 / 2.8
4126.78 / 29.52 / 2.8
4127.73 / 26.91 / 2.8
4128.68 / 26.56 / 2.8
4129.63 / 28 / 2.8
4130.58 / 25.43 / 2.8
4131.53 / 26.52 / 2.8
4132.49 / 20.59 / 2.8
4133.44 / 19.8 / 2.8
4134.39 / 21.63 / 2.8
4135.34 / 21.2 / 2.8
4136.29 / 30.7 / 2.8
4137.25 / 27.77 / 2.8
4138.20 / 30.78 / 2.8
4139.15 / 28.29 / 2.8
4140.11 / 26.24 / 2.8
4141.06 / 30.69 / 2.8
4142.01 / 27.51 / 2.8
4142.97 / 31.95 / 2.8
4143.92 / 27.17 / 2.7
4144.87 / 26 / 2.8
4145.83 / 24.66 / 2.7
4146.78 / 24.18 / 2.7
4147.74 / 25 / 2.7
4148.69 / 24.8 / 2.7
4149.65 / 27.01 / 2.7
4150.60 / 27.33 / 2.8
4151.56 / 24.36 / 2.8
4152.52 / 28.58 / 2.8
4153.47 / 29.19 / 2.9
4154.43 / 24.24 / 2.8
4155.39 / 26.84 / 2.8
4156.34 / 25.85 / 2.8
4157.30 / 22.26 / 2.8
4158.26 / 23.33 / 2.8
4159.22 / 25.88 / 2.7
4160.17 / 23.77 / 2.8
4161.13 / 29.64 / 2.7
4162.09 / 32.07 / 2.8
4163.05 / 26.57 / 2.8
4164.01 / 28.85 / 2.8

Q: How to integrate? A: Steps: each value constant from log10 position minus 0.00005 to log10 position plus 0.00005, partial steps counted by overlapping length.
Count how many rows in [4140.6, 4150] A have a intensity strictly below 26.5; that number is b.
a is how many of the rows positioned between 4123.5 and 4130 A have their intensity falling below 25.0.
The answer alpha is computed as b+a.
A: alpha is 7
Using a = 2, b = 5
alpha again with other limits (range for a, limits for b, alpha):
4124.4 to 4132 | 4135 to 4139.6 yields 2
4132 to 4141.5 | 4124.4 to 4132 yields 6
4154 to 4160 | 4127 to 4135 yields 7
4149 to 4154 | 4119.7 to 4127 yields 5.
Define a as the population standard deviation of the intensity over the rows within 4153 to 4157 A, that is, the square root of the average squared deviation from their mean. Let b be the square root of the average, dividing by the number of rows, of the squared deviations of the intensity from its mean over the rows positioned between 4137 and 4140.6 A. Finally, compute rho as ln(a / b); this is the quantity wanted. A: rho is 0.1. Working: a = 1.8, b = 1.6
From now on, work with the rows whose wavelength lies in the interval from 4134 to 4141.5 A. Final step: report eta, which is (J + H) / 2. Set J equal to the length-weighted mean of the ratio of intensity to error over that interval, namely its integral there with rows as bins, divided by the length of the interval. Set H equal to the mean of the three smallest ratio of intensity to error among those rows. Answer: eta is 9.0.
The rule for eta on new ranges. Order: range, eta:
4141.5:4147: 9.5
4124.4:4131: 9.4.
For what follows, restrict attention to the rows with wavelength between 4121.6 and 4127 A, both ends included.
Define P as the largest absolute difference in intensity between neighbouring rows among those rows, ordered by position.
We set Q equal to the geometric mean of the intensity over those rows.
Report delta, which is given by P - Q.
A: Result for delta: -18.6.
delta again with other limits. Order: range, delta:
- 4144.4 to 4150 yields -23.0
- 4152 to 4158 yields -21.1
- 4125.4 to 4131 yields -21.9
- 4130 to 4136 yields -16.5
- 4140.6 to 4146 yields -23.1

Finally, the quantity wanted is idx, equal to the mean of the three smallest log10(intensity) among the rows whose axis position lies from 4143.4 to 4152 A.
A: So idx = 1.39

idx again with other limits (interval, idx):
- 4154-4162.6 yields 1.36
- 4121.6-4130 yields 1.38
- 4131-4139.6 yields 1.31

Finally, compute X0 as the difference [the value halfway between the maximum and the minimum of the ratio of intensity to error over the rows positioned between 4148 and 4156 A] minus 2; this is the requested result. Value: 7.4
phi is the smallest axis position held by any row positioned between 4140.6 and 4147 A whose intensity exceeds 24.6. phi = 4141.06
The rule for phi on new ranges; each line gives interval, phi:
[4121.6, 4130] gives 4122.03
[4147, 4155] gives 4147.74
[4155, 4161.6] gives 4155.39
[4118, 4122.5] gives 4118.24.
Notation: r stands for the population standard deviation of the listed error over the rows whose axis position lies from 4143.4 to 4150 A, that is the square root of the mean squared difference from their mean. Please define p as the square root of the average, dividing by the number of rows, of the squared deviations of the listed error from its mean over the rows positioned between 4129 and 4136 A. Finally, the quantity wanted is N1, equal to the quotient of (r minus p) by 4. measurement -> 0.009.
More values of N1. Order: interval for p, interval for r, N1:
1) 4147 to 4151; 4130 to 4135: -0.011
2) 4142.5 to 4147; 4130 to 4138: -0.012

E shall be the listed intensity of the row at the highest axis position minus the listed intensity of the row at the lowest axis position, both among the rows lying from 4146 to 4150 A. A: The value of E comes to 2.8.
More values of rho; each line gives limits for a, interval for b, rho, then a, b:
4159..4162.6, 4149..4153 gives 0.7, 3.2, 1.5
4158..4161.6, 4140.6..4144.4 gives 0.2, 2.5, 2.0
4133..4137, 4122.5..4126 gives 0.9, 4.3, 1.7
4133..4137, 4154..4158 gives 0.9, 4.3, 1.7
